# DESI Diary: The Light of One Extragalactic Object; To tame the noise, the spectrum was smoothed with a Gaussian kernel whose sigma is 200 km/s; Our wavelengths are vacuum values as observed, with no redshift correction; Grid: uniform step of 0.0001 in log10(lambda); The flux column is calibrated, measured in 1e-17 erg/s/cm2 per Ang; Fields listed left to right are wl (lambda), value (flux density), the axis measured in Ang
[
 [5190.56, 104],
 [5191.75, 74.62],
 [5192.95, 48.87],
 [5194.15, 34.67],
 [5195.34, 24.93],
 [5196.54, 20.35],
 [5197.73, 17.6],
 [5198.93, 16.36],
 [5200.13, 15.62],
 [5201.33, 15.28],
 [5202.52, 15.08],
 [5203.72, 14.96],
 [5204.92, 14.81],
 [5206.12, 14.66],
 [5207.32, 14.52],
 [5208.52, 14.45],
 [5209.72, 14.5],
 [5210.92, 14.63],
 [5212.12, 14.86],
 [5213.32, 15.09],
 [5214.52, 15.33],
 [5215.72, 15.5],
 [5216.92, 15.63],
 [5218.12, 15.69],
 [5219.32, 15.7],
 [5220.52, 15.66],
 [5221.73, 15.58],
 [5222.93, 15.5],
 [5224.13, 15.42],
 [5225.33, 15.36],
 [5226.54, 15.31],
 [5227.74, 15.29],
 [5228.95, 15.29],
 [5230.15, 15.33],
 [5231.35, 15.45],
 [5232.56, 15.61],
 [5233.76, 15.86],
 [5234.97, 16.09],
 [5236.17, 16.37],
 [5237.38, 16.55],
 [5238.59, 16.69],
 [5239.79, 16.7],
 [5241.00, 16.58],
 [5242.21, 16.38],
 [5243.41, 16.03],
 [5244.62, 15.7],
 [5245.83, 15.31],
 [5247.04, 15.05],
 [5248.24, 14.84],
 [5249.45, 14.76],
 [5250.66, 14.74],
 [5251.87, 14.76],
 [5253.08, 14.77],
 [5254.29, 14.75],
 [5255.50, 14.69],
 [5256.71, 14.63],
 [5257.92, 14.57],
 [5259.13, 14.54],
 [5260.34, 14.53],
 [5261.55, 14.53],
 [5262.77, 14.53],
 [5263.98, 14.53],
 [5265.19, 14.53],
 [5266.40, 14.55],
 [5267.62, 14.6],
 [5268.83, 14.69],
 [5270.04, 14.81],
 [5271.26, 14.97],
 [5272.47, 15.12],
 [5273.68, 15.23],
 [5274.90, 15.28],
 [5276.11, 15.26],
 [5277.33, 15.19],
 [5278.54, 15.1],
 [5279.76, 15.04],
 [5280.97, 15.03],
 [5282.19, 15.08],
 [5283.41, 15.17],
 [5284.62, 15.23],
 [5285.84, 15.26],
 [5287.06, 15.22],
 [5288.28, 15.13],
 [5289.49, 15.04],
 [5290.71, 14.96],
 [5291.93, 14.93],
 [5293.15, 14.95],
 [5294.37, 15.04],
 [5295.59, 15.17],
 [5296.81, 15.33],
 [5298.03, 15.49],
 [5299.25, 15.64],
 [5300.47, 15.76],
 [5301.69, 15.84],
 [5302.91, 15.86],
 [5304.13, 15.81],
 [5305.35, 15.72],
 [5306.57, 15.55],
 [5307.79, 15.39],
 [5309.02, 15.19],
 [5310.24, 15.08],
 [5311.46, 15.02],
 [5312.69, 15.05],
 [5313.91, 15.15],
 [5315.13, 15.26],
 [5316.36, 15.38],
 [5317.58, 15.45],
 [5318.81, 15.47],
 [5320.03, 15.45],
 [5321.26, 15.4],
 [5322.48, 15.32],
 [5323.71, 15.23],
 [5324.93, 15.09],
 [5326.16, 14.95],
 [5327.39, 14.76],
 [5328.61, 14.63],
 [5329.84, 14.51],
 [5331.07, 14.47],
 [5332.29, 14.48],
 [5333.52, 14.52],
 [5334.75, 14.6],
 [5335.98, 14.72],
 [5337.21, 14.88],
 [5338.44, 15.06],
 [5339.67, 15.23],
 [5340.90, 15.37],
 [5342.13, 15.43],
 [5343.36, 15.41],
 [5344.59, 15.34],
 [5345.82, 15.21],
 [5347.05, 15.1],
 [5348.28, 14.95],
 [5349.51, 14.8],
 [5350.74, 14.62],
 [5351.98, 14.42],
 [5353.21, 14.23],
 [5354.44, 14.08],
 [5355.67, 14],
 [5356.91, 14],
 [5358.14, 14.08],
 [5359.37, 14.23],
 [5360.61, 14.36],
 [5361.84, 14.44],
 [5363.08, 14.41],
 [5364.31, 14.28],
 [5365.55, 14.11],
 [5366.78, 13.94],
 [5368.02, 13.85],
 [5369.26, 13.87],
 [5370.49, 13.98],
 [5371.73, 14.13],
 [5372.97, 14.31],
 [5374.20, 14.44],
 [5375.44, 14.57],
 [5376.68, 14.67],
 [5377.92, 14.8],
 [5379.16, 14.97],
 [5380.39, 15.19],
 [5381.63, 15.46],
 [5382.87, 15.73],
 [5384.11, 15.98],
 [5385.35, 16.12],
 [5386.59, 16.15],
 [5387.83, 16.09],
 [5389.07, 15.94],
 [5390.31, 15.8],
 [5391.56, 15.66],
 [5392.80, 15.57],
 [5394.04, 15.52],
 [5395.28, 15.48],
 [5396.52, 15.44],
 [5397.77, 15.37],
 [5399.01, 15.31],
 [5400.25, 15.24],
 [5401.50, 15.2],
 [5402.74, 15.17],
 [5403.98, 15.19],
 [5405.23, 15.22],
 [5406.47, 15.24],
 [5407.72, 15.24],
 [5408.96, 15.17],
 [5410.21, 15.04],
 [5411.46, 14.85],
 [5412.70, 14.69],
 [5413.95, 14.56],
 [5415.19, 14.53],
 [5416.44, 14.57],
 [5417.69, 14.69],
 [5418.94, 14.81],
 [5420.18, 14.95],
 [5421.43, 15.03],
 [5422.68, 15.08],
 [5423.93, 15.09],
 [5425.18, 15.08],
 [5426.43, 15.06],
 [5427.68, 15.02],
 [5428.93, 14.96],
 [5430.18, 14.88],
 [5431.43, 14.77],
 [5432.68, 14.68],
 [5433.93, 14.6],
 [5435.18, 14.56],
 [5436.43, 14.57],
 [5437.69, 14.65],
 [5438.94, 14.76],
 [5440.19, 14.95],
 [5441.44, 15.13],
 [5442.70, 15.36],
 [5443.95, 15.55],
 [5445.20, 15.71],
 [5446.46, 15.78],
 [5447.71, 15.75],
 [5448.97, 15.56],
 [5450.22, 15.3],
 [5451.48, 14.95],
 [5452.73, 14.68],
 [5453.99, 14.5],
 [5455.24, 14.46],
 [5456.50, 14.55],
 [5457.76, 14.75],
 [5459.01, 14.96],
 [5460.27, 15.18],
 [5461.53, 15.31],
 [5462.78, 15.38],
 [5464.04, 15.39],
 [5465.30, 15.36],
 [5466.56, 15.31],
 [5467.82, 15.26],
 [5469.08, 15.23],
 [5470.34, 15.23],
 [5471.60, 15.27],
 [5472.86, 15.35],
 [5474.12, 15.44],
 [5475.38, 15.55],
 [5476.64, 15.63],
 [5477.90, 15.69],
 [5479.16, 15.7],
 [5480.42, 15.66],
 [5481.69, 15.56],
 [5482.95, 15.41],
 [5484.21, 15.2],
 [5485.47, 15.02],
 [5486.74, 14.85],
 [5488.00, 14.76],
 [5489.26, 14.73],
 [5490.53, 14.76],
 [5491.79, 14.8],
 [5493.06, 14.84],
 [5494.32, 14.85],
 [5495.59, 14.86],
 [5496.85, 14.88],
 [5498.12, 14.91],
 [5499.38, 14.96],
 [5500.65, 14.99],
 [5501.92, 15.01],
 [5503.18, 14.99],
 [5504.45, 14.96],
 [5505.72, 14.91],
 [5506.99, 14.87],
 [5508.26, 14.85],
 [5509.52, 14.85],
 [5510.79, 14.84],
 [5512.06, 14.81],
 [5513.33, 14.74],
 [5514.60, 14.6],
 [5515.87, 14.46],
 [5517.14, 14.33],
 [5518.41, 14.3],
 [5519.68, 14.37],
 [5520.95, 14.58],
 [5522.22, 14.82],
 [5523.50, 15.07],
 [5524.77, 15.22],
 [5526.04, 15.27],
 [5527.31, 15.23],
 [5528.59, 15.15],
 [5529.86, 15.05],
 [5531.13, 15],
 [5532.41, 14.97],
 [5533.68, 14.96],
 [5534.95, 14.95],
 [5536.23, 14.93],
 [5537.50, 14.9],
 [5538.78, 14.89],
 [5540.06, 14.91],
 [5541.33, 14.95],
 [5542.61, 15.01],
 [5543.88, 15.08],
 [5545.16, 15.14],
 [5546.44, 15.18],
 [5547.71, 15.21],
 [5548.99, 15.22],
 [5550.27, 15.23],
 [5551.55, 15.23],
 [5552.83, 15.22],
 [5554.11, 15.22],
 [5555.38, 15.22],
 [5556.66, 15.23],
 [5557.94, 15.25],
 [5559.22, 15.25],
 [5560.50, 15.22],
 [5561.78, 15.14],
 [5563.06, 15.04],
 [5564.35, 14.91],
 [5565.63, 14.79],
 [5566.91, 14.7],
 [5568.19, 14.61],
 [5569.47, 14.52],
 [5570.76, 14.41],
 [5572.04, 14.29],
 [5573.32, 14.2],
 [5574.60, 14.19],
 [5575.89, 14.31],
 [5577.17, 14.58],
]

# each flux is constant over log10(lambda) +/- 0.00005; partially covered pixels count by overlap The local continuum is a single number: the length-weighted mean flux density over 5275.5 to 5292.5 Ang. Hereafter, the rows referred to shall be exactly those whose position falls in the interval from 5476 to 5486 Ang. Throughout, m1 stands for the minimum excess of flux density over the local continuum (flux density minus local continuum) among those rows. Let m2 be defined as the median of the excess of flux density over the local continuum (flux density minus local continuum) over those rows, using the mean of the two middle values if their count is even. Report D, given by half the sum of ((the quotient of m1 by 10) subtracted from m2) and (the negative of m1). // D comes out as 0.29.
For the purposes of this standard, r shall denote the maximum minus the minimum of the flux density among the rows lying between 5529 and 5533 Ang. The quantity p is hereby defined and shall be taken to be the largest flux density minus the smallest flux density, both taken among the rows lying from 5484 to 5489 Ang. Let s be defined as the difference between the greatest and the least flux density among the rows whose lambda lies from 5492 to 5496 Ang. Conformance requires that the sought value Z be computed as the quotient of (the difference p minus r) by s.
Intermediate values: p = 0.4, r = 0.08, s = 0.02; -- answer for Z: 18.0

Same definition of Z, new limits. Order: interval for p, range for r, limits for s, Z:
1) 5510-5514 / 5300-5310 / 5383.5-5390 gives -2.7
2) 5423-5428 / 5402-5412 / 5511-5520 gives -0.6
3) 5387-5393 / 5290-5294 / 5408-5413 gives 1.0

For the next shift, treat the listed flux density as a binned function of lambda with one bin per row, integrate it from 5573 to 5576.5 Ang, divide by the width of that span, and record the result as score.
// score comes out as 14.2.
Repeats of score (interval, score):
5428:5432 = 14.9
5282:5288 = 15.2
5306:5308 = 15.5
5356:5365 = 14.2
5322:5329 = 15.0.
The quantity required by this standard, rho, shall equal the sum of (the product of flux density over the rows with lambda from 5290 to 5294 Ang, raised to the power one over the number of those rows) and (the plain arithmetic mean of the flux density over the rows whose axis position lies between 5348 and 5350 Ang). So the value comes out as 29.8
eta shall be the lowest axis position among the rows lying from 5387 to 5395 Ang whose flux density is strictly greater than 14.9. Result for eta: 5387.83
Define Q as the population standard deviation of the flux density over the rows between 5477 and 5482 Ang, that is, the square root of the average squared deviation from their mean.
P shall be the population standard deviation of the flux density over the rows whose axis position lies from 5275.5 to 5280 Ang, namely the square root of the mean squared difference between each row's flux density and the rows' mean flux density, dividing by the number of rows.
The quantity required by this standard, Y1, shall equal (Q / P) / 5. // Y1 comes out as 0.1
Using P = 0.08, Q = 0.06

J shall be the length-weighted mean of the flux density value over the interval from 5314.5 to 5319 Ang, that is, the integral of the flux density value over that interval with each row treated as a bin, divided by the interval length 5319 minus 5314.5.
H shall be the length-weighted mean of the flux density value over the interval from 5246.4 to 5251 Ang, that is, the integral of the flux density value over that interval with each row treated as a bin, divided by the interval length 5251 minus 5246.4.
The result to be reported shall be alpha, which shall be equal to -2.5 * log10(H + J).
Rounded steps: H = 14.9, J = 15.4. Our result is -3.70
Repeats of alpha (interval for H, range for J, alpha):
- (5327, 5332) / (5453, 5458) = -3.66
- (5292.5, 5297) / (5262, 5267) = -3.68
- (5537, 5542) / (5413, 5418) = -3.67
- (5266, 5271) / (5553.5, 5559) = -3.69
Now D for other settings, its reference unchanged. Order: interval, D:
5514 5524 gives 0.15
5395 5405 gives 0.05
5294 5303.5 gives 0.27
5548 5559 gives 0.00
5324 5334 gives 0.08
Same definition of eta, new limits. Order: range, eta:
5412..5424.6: 5420.18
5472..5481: 5472.86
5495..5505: 5498.12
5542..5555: 5542.61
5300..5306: 5300.47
